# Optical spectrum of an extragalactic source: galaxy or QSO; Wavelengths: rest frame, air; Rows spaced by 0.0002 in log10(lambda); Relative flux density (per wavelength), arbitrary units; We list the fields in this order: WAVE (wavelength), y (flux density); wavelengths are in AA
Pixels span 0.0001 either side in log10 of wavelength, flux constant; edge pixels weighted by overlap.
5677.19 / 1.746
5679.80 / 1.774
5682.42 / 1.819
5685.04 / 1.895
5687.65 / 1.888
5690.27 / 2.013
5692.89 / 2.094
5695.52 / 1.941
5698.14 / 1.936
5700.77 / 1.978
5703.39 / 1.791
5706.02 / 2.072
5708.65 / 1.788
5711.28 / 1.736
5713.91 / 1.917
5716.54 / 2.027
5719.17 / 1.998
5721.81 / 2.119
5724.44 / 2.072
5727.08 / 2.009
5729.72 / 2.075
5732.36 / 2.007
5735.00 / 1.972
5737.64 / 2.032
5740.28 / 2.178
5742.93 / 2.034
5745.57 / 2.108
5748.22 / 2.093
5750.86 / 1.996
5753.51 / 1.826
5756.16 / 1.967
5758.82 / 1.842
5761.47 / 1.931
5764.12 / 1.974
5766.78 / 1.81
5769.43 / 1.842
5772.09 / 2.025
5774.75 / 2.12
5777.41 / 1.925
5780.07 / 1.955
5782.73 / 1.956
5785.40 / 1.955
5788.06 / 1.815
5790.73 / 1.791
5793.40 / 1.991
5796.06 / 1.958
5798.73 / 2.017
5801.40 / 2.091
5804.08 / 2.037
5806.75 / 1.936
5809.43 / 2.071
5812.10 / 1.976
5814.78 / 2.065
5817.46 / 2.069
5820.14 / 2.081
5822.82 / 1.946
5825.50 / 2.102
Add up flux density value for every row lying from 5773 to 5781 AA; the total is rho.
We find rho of 6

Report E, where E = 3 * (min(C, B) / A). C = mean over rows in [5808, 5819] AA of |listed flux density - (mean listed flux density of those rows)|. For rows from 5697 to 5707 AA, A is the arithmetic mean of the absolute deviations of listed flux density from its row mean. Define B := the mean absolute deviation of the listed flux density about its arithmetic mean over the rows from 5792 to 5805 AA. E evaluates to 1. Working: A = 0.08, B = 0.04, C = 0.035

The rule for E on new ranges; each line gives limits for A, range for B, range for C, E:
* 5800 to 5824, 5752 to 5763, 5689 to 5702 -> 3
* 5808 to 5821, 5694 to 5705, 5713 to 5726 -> 5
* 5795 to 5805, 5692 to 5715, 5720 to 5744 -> 4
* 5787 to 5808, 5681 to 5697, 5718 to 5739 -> 1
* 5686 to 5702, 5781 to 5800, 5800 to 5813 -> 3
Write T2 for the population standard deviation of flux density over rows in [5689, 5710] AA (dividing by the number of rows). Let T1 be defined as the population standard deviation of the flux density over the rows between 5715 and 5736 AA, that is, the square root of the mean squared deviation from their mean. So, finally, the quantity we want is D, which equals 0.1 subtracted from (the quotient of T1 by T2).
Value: 0.33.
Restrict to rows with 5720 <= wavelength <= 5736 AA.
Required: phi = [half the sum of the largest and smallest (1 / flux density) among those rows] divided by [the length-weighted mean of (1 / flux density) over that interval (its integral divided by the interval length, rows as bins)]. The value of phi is 1.00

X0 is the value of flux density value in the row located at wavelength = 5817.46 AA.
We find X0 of 2.069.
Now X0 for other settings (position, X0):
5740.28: 2.178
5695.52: 1.941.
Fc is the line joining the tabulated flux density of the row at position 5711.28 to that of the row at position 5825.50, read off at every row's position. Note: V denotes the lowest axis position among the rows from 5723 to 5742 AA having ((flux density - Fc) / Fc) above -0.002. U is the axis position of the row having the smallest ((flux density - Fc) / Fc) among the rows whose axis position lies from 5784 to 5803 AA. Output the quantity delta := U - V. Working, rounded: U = 5790.73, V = 5724.44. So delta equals 66.3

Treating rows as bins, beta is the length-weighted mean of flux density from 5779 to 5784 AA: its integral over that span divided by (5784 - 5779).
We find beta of 1.96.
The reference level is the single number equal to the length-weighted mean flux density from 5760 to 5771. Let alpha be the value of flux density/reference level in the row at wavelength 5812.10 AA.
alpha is 1.04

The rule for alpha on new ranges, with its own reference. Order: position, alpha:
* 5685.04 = 1.00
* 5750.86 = 1.05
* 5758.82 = 0.97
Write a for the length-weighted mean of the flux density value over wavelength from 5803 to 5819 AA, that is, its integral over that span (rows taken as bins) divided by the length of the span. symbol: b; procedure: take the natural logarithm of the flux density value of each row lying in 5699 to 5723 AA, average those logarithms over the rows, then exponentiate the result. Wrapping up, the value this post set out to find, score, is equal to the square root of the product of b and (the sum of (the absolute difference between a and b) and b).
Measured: 1.98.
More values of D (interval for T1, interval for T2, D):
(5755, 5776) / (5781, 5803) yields 0.96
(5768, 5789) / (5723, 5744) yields 1.44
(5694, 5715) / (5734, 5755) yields 0.97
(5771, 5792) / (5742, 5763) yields 0.91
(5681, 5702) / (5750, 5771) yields 1.01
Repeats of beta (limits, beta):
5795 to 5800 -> 1.99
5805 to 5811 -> 2.01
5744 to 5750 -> 2.09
